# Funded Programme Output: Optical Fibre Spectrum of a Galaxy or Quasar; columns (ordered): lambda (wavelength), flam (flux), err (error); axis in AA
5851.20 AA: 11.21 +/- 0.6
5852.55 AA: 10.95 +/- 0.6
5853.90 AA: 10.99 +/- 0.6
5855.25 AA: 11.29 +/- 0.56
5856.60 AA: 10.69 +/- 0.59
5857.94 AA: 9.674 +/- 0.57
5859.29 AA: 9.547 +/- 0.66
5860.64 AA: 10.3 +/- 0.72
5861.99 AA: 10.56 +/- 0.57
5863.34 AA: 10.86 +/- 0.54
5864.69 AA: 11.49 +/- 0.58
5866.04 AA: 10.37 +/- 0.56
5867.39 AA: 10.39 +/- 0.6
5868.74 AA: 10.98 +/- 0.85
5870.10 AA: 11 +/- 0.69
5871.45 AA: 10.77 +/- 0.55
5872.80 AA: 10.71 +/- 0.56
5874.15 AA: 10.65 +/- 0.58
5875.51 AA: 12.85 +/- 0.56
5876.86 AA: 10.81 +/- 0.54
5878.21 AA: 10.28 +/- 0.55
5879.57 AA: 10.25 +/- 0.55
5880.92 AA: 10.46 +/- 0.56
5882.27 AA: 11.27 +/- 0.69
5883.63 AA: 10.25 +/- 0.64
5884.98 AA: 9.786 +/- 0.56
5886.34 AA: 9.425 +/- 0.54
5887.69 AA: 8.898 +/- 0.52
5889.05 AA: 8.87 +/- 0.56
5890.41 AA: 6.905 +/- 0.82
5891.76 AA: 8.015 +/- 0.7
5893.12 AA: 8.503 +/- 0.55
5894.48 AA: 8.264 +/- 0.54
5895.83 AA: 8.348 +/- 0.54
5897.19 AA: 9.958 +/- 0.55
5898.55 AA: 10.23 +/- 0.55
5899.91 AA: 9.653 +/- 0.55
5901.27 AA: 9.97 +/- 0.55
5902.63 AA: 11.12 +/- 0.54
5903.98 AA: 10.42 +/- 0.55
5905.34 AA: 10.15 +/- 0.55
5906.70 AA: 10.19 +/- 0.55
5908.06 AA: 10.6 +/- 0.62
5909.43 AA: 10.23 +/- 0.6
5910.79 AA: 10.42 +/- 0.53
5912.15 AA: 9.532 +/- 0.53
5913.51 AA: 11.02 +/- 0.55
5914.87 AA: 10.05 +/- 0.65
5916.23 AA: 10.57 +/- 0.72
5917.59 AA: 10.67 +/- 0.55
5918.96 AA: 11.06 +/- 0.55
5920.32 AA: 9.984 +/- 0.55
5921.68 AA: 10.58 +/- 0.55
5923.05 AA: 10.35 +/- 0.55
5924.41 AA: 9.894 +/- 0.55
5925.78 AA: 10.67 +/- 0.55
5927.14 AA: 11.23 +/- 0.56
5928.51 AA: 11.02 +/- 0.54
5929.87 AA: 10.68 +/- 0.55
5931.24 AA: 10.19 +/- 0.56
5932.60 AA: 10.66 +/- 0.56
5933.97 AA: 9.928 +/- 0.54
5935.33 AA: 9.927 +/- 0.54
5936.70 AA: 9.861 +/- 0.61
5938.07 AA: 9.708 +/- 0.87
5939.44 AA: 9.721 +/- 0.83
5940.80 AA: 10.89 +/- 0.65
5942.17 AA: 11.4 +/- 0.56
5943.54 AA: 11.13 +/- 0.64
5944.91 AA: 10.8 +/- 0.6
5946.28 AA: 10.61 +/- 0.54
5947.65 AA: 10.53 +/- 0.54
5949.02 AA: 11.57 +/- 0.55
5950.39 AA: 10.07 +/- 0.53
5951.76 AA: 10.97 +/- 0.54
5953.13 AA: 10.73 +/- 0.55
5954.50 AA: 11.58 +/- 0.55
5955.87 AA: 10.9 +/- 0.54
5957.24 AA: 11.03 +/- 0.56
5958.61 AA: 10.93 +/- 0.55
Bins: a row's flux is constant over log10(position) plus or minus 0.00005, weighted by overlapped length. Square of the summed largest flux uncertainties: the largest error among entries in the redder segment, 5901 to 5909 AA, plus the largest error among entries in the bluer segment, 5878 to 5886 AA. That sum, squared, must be 1.7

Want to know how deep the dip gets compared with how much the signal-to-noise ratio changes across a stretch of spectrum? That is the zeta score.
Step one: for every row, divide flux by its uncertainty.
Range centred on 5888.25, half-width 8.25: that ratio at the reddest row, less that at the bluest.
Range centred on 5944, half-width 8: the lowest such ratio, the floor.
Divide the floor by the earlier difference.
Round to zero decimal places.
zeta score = -3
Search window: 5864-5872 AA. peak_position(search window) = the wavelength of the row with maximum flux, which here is 5864.69 AA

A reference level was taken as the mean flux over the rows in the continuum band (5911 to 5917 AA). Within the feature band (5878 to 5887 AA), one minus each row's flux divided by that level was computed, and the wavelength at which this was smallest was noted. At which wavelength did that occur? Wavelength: 5882.27 AA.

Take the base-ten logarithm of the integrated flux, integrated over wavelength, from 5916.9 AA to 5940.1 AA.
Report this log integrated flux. 2.38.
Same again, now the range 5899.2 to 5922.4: 2.38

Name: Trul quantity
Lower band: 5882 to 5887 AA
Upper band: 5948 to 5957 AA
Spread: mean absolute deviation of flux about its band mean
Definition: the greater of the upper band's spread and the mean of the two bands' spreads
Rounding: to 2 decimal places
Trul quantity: 0.49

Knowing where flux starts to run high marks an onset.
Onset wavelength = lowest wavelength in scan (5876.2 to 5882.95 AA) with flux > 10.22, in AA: 5876.86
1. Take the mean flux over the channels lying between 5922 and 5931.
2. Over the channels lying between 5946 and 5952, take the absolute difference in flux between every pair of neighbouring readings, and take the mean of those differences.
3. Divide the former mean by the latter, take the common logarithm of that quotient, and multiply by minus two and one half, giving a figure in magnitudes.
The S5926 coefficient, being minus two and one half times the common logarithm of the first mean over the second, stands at -2.7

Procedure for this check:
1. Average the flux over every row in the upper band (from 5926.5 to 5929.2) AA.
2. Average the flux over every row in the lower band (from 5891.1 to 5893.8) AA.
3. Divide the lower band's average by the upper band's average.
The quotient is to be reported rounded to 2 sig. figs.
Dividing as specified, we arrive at 0.74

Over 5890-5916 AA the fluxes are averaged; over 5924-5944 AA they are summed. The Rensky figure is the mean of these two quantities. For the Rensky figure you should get 83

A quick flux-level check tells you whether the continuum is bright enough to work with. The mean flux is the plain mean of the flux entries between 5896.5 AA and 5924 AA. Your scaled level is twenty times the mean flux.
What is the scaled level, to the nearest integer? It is 207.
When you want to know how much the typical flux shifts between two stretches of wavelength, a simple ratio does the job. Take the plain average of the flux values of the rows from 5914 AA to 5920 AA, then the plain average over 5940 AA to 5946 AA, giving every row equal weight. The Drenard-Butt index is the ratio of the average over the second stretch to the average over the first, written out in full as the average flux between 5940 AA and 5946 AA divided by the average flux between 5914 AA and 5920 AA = 1.04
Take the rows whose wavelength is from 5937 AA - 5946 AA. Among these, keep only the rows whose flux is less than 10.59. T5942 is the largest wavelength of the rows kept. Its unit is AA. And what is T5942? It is 5939.44 AA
